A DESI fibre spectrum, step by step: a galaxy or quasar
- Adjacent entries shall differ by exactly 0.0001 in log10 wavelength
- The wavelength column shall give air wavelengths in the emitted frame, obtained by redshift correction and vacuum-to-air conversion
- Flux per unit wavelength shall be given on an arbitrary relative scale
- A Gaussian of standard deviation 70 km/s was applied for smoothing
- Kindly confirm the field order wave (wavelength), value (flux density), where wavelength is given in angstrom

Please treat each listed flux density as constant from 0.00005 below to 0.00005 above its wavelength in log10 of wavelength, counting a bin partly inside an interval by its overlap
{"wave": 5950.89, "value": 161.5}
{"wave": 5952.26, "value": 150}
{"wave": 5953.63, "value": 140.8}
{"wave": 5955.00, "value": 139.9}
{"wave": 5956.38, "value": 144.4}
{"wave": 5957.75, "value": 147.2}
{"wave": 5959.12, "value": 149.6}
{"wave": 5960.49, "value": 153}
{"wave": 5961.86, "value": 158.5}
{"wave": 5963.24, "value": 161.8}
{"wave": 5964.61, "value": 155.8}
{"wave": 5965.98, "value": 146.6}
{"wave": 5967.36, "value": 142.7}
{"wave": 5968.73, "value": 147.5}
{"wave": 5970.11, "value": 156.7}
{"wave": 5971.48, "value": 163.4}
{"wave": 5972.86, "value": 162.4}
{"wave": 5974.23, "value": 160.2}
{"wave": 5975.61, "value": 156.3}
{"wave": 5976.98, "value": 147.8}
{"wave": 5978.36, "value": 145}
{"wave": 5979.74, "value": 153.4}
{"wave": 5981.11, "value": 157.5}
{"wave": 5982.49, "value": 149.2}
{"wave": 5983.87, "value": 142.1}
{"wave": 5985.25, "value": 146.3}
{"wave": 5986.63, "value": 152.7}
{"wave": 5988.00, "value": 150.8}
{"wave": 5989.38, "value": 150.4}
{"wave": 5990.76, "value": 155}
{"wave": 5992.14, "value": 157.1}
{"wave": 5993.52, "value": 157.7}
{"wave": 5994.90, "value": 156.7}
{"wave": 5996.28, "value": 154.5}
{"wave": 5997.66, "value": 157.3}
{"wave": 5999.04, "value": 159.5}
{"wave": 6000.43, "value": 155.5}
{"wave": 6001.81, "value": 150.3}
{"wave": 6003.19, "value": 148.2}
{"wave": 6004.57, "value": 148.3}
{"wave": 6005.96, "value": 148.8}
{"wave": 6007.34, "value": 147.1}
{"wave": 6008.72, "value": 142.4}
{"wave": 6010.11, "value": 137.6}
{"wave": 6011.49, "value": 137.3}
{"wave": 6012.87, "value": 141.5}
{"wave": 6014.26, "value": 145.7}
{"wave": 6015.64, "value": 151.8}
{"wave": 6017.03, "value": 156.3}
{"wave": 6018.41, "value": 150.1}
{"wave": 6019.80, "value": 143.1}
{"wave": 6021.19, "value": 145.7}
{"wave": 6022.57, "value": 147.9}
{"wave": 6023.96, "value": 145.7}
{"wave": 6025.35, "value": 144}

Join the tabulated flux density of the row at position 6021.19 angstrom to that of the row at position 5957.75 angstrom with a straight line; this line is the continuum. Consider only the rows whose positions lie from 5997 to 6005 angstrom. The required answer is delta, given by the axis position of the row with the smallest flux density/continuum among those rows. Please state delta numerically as 6003.19 angstrom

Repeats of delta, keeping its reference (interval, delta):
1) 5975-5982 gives 5978.36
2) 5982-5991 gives 5983.87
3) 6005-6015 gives 6011.49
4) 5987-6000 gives 5989.38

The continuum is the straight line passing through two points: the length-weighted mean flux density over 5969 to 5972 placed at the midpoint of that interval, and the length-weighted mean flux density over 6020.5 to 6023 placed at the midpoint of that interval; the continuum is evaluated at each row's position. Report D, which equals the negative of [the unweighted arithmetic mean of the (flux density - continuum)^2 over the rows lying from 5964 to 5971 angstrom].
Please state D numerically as -110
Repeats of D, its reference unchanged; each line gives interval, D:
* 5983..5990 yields -55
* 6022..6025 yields -1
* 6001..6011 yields -32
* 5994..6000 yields -25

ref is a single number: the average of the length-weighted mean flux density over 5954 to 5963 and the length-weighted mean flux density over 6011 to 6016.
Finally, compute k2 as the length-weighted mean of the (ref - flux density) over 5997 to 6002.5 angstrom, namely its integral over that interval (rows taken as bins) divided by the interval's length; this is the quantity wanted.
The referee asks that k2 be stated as -9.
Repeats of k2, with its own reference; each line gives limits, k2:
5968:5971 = -6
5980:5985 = -3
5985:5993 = -6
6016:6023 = -2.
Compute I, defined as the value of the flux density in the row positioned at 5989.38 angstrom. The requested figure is 150.4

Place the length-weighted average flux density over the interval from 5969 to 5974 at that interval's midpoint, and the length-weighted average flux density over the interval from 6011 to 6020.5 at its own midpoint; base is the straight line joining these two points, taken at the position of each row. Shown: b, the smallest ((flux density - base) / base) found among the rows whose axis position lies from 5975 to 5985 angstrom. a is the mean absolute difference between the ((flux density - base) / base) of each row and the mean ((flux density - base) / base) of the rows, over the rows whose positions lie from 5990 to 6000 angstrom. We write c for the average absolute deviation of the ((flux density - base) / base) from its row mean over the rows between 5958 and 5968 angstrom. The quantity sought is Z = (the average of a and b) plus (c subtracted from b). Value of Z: -0.161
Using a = 0.011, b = -0.089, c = 0.032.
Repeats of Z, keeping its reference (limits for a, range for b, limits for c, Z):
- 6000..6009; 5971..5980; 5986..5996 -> -0.135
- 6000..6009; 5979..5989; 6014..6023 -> -0.150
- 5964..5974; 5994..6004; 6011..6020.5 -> -0.038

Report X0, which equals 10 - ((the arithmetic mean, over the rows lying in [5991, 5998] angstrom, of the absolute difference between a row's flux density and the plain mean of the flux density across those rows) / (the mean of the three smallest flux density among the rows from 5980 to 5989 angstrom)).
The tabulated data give 9.99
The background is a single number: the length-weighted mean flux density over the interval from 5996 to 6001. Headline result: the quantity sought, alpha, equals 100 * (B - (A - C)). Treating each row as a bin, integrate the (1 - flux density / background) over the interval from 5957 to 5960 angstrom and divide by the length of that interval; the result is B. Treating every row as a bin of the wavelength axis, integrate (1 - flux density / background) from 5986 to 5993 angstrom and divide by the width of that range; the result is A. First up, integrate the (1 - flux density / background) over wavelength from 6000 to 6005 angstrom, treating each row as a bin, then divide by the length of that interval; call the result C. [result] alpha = 7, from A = 0.022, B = 0.052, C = 0.040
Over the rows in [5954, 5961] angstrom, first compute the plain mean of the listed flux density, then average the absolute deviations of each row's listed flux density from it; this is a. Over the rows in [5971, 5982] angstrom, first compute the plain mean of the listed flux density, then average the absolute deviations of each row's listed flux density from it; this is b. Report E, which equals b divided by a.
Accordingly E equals 1.4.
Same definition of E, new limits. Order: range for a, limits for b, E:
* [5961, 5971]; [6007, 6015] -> 0.5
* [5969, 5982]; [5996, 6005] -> 0.8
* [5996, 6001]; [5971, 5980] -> 3.4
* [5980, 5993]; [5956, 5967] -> 1.3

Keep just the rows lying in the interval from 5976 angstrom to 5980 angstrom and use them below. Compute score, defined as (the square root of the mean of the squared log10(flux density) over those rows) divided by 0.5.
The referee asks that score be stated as 4.34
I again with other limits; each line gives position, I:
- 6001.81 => 150.3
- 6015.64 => 151.8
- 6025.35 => 144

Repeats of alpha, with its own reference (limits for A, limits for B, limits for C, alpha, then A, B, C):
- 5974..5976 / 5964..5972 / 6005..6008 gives 10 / -0.009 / 0.031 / 0.056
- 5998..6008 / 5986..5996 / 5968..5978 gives -1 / 0.034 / 0.015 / 0.005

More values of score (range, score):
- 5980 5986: 4.34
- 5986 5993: 4.37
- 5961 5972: 4.37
